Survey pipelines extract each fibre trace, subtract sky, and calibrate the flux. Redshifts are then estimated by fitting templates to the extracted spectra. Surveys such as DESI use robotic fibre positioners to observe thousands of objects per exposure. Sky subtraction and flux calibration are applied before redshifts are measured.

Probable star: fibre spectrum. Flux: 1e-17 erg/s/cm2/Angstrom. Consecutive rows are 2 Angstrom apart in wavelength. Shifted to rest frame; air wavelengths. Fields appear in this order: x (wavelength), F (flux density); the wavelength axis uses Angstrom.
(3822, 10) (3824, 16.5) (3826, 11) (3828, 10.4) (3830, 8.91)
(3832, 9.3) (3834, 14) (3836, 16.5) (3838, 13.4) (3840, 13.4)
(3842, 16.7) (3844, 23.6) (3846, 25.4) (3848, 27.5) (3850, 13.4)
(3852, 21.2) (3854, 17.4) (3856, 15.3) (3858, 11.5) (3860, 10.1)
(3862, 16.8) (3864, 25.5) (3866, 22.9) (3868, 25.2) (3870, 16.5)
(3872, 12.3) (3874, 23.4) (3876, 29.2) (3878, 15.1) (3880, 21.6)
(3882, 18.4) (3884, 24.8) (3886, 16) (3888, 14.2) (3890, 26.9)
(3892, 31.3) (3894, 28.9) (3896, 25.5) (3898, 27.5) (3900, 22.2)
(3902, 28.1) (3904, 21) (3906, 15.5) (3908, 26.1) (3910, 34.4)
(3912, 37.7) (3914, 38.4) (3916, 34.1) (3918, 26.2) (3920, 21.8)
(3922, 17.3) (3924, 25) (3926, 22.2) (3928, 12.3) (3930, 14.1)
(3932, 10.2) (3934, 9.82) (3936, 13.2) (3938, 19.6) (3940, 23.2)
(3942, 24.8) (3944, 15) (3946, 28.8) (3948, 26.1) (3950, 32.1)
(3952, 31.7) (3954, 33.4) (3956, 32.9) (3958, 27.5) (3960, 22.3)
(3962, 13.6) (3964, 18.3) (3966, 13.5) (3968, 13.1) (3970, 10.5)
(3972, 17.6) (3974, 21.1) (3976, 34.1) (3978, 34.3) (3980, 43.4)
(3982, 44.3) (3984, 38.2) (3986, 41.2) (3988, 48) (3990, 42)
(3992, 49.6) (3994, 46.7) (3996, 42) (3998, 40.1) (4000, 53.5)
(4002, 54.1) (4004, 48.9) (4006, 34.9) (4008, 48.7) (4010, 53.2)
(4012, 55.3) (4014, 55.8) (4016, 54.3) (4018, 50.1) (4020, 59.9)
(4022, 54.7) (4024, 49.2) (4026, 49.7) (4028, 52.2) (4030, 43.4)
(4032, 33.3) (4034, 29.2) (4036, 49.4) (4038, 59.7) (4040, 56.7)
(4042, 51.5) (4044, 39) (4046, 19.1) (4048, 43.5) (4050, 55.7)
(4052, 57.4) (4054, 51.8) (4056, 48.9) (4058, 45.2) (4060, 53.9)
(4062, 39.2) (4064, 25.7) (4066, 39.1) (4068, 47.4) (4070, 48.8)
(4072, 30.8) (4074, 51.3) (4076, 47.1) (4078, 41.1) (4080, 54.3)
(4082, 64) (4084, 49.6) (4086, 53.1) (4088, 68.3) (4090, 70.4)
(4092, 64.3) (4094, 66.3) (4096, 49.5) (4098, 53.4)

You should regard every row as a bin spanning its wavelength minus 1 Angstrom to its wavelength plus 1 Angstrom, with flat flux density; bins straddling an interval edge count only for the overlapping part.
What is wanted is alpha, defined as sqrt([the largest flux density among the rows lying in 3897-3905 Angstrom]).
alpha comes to 5.3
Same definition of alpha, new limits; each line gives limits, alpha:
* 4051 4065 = 7.6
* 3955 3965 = 5.7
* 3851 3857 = 4.6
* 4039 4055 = 7.6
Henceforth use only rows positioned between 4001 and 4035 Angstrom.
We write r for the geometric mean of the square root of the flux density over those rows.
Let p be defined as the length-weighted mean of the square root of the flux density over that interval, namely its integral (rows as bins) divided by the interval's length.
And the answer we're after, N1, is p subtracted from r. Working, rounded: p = 6.9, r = 6.9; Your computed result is -0.032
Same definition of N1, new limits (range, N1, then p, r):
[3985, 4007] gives -0.014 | 6.7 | 6.7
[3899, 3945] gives -0.084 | 4.6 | 4.6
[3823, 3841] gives -0.021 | 3.5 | 3.5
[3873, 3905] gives -0.033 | 4.8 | 4.8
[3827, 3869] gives -0.061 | 4.1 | 4.0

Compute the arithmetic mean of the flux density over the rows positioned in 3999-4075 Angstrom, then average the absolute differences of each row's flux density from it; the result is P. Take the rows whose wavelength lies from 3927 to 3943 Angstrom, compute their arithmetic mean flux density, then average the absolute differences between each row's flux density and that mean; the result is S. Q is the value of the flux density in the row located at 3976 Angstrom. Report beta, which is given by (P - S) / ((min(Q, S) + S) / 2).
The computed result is 0.5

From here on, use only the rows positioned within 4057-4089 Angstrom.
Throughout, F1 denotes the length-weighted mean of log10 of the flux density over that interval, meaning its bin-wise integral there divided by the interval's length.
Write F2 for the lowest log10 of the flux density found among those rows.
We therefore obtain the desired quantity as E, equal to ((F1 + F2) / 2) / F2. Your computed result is 1.09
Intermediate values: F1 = 1.7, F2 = 1.41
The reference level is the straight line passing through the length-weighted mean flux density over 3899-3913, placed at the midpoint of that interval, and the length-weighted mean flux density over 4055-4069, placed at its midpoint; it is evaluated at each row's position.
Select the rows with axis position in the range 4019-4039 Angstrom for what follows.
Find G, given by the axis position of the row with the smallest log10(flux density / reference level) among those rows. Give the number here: 4034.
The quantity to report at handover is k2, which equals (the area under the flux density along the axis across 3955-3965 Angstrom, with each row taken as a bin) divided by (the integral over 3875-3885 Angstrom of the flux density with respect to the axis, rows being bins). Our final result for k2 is 1.1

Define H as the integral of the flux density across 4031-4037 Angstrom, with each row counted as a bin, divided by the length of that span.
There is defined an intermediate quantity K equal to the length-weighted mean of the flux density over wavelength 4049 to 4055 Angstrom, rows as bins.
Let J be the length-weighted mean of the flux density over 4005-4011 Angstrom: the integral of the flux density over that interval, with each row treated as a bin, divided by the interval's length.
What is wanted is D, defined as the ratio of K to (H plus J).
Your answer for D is 0.66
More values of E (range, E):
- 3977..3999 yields 1.03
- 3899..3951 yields 1.17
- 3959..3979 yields 1.12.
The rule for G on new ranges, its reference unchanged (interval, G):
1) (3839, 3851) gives 3850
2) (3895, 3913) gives 3906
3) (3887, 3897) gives 3888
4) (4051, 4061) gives 4058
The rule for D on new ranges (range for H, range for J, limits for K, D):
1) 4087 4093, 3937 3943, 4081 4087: 0.62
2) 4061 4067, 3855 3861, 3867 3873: 0.38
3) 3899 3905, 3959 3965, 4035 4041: 1.32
